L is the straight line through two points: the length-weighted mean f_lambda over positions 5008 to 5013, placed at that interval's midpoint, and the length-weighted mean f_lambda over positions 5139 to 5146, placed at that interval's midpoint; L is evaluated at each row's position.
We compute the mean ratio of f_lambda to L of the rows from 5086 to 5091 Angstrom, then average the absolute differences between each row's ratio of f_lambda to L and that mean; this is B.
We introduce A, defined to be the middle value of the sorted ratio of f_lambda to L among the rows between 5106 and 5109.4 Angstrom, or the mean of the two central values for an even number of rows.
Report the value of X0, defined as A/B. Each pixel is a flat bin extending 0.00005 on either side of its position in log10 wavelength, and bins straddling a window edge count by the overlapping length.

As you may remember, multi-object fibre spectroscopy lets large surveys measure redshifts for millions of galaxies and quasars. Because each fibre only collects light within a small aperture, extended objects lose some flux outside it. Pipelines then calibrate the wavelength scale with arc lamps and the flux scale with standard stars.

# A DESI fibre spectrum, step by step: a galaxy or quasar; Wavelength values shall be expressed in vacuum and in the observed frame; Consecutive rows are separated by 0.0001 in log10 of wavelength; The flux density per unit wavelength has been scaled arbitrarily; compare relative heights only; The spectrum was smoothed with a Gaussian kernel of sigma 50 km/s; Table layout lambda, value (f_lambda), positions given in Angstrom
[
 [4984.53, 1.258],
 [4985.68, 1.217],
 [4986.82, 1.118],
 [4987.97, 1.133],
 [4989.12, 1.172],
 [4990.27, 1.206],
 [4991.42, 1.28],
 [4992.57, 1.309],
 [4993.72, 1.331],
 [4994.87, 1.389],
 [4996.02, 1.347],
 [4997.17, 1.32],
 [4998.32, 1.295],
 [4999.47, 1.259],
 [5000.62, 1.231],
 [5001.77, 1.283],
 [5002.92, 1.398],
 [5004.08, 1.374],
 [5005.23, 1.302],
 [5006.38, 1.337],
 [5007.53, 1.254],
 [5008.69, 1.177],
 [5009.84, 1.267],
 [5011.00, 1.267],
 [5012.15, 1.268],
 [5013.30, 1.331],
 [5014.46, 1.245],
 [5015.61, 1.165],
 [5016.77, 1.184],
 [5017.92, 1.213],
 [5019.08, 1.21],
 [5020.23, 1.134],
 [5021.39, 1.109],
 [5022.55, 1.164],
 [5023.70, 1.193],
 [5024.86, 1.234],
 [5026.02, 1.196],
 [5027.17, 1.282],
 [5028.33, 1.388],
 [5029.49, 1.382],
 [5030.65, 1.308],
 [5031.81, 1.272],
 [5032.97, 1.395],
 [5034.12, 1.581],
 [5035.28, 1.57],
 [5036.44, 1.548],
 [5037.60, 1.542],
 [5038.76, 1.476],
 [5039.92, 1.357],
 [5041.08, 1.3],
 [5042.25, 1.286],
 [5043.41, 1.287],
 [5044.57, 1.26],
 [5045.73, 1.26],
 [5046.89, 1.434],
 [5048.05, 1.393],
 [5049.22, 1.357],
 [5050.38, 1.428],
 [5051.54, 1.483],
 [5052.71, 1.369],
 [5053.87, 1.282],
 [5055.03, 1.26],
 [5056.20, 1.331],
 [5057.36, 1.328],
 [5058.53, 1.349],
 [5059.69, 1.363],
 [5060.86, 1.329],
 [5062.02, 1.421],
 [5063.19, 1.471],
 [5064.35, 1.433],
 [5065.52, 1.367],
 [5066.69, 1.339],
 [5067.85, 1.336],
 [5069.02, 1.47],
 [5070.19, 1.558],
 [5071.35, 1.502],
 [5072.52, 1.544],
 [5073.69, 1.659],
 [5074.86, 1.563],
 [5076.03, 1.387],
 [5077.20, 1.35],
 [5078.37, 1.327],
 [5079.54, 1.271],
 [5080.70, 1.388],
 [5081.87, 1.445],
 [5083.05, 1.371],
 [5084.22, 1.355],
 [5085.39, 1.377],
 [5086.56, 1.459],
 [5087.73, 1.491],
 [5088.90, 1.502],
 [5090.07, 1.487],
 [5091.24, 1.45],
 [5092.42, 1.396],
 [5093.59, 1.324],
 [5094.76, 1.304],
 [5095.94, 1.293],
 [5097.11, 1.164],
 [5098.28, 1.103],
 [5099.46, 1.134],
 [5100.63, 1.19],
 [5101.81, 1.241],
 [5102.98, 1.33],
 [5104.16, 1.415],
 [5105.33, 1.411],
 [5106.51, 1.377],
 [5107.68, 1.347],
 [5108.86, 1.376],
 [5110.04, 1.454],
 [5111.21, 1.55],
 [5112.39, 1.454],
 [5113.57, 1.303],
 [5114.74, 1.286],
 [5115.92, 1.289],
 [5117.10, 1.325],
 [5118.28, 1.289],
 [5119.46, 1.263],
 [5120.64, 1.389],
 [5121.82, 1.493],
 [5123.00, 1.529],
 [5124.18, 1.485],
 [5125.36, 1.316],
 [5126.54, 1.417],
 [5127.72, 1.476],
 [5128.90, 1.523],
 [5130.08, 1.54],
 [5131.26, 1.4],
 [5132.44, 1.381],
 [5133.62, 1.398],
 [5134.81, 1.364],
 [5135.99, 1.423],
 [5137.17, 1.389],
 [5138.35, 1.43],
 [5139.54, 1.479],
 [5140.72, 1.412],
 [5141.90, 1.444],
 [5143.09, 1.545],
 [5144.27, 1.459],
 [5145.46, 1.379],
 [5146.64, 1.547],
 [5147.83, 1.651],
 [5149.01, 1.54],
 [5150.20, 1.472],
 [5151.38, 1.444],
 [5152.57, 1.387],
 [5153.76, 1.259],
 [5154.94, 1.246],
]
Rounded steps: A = 0.98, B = 0.009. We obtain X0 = 114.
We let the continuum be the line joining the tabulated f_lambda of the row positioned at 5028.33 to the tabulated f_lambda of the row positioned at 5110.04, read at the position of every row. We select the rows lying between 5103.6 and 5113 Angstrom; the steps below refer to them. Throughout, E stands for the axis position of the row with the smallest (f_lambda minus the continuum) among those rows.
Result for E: 5107.68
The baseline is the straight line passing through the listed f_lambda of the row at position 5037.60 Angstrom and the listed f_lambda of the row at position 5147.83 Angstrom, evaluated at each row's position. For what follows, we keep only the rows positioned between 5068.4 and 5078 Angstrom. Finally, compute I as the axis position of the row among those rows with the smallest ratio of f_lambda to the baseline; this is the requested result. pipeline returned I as 5077.20 Angstrom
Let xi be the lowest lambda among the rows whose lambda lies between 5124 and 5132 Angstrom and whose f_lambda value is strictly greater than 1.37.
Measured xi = 5124.18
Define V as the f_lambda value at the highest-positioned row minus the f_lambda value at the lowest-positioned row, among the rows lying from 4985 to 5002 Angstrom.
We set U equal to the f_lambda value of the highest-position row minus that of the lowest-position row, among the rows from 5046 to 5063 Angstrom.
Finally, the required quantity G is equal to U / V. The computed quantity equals -0.2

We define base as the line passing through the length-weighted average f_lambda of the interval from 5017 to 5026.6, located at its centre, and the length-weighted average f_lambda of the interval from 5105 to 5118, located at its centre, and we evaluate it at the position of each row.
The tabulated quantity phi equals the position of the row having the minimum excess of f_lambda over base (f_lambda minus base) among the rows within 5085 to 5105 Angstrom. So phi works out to 5098.28 Angstrom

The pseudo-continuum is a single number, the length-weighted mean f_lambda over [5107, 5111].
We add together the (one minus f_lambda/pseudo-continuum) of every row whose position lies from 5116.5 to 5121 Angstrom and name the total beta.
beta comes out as 0.3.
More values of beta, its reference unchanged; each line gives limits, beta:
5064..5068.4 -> 0.1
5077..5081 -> 0.2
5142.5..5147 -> -0.2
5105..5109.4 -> 0.1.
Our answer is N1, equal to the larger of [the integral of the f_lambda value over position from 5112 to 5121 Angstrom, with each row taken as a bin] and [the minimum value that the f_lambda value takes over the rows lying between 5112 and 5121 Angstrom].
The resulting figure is 11.9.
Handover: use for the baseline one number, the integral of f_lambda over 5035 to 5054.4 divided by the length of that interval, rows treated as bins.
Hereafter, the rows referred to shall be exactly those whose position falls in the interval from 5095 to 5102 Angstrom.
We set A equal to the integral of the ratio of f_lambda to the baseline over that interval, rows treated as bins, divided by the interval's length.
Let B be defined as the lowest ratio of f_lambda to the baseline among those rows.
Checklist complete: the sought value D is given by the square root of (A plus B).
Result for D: 1.29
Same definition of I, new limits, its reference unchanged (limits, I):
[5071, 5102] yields 5098.28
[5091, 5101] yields 5098.28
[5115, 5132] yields 5119.46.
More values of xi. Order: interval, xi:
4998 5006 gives 5002.92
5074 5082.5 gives 5074.86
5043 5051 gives 5046.89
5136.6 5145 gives 5137.17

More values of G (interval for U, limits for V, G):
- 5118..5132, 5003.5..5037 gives 0.6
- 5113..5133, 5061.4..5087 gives 2.1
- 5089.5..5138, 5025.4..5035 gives -0.3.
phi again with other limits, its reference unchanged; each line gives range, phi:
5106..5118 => 5114.74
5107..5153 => 5119.46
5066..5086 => 5079.54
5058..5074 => 5067.85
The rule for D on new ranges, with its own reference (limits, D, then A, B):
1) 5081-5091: 1.42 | 1.03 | 0.98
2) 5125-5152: 1.41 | 1.05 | 0.95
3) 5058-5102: 1.34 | 1.00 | 0.80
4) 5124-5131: 1.41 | 1.05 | 0.95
